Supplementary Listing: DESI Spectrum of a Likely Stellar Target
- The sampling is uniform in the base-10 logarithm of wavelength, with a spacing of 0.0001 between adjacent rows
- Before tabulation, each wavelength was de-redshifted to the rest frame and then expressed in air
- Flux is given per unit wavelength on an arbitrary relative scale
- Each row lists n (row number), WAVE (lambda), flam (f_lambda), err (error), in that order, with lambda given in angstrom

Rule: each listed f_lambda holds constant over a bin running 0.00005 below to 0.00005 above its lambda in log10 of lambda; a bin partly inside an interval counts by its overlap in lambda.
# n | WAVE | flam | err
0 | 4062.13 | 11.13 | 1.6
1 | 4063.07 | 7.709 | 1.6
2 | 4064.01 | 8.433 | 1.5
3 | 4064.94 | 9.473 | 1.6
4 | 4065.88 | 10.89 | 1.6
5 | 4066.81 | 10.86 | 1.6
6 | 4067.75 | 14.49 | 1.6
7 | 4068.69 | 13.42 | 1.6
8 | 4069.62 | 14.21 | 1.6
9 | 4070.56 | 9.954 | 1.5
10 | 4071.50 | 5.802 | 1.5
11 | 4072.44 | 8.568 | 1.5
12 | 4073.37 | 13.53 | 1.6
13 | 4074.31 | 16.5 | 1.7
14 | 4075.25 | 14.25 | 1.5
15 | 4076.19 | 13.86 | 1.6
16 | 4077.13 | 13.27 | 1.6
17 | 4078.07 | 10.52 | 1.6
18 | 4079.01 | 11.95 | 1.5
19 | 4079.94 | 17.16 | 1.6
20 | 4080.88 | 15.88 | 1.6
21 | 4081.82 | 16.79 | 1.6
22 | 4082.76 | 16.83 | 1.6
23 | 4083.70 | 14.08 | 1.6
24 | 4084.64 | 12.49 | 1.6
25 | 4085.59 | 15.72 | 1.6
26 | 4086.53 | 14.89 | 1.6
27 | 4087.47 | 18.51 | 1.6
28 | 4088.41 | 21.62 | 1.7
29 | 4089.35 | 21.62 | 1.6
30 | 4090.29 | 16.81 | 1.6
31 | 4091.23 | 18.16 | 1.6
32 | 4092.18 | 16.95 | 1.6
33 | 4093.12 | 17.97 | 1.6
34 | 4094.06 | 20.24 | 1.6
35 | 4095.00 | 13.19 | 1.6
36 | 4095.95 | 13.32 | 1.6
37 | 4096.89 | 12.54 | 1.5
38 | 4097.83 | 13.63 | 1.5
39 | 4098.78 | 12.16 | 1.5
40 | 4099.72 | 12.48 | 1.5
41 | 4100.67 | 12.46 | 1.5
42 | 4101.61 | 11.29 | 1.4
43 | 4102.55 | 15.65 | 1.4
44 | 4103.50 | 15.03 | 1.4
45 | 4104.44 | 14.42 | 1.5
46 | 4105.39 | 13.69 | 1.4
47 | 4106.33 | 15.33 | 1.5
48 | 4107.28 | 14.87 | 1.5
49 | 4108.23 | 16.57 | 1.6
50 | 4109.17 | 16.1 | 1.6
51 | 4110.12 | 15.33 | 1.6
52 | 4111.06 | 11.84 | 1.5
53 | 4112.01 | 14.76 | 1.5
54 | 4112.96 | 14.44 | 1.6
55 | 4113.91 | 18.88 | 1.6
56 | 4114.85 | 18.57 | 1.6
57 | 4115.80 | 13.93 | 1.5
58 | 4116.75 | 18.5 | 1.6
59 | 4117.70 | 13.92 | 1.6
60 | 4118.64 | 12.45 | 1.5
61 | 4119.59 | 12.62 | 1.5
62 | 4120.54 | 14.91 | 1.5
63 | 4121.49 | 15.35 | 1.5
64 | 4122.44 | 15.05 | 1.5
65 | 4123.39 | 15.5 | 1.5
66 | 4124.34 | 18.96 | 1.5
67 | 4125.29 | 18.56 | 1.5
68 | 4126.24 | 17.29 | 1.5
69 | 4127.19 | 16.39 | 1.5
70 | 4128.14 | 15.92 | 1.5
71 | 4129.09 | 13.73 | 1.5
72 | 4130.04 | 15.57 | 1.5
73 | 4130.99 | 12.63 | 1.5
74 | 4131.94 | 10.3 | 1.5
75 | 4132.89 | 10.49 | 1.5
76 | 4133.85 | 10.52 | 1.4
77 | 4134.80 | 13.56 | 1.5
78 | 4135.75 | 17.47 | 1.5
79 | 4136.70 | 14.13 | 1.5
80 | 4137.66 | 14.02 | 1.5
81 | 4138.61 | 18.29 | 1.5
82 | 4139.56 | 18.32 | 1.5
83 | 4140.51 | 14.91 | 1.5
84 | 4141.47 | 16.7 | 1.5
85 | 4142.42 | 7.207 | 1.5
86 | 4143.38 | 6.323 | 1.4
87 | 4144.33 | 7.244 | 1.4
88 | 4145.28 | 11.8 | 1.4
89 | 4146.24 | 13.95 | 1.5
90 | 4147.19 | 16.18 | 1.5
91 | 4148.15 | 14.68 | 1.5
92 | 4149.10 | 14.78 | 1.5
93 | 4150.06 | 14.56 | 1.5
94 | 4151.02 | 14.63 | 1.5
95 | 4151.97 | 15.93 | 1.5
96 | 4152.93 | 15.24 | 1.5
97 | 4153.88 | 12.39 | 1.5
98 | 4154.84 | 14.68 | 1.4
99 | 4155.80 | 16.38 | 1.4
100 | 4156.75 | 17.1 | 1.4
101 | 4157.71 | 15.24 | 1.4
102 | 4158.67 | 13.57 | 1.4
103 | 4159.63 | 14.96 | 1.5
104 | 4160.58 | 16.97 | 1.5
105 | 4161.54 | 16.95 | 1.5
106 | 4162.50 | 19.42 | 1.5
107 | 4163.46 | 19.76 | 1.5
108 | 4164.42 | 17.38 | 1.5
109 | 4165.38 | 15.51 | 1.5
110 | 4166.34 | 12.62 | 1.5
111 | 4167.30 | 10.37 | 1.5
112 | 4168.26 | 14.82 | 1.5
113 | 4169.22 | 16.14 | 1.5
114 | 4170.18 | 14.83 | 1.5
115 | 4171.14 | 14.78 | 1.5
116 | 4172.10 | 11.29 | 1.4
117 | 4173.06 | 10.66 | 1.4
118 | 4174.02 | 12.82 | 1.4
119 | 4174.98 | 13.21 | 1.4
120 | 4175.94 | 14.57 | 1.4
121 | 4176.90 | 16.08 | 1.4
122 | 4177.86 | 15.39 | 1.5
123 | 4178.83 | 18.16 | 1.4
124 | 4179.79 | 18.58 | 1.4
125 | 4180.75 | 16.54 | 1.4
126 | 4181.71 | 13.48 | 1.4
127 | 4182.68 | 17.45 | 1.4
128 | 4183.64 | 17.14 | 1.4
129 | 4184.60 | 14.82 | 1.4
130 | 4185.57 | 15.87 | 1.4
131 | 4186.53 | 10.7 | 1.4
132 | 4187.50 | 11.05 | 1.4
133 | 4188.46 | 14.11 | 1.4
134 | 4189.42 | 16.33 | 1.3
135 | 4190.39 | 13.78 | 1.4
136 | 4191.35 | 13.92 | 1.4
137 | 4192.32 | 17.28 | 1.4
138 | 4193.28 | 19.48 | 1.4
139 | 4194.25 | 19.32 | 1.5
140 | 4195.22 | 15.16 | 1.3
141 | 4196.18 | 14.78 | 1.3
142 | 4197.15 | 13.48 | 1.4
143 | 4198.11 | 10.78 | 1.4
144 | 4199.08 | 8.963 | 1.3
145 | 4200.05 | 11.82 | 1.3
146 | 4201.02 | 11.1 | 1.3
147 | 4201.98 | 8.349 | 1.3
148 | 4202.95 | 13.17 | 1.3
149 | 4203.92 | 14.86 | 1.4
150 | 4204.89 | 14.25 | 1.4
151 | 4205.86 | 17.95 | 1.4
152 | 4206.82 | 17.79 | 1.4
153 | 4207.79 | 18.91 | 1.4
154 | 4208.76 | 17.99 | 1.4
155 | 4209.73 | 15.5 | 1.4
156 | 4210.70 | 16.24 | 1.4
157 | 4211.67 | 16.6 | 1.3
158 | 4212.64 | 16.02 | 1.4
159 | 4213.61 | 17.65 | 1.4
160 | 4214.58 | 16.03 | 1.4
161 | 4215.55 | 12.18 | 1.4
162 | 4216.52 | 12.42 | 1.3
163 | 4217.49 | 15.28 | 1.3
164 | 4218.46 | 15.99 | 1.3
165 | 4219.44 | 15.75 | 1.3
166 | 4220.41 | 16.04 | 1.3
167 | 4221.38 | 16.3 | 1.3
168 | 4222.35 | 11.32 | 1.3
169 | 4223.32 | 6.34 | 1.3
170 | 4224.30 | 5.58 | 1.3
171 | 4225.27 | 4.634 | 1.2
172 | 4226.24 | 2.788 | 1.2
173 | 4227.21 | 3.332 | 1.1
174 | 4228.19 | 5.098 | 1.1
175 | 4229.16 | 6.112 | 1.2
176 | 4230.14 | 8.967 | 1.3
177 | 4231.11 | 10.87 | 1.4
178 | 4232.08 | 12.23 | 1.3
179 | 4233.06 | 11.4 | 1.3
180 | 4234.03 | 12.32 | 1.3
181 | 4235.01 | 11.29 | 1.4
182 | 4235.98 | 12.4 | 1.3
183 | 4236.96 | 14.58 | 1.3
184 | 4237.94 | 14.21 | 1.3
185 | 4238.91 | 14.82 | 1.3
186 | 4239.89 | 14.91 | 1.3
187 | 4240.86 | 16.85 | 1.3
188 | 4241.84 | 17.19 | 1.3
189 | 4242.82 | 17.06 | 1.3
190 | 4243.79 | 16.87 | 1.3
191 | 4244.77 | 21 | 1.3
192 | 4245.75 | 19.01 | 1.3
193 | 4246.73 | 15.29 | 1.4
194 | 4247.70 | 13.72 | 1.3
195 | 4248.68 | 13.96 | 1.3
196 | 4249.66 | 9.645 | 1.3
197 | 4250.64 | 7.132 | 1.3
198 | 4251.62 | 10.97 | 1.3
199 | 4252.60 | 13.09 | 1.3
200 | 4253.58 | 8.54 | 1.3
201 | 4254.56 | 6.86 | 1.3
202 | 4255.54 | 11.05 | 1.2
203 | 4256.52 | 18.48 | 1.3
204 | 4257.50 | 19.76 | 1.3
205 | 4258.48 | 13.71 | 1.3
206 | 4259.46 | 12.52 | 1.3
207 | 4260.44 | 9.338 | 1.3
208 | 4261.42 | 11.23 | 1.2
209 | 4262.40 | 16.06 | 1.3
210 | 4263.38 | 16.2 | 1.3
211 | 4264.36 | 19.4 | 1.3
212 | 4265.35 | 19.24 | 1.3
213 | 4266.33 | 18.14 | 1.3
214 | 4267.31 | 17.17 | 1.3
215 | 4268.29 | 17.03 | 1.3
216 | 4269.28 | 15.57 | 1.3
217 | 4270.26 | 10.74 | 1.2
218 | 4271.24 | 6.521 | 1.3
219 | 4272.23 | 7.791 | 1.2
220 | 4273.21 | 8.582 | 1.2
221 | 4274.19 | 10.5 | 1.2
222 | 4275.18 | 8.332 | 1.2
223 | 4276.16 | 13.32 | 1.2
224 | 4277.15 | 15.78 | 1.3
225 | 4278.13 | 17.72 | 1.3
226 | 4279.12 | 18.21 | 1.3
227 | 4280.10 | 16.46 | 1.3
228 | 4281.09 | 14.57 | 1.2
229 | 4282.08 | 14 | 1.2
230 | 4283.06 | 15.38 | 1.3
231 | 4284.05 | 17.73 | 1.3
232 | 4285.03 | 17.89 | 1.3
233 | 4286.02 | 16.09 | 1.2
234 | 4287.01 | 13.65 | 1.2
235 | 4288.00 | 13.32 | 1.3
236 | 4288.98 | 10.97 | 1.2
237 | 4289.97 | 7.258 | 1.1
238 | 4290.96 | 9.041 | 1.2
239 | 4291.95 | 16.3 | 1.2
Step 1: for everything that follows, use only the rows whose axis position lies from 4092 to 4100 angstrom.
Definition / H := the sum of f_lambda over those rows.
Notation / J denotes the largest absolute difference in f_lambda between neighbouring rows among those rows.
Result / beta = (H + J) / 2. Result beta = 69.8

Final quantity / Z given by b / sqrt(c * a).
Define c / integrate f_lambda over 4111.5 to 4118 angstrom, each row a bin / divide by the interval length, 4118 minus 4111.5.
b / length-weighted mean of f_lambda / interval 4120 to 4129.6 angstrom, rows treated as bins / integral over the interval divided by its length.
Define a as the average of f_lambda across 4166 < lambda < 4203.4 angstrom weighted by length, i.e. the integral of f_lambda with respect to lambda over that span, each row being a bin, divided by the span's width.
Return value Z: 1.07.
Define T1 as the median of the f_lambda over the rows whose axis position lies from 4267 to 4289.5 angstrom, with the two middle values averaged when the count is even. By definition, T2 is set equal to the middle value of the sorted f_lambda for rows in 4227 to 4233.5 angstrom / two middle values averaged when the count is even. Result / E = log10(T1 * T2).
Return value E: 2.12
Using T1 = 14.6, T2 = 9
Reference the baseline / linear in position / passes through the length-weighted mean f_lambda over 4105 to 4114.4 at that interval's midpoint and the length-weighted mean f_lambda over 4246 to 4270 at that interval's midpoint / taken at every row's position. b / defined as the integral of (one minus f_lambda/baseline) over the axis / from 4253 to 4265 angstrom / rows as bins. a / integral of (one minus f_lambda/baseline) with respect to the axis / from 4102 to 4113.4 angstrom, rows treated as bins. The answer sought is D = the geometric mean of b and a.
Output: 0.27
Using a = 0.3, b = 0.2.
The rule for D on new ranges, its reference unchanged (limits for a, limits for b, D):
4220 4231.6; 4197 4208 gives 2.05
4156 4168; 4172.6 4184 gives 0.69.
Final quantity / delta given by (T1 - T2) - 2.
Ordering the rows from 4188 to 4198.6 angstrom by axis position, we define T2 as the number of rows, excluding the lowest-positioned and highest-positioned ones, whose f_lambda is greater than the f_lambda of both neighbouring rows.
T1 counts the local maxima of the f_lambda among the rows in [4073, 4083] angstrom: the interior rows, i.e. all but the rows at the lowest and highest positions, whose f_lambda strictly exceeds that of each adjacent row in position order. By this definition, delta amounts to -2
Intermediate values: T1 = 2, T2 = 2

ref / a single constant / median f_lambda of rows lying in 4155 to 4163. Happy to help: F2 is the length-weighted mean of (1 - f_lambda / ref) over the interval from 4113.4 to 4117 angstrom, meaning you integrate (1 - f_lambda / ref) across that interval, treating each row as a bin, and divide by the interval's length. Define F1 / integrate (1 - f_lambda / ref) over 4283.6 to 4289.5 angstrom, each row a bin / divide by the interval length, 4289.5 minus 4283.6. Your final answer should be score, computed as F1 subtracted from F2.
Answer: -0.15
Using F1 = 0.11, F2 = -0.04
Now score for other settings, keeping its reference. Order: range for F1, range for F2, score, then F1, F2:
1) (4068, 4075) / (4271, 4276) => 0.19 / 0.29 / 0.47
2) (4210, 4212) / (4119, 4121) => 0.16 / 0.02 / 0.18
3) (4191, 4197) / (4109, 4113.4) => 0.13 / 0.01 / 0.14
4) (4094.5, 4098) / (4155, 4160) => -0.13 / 0.21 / 0.08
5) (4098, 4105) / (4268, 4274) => 0.15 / 0.20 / 0.35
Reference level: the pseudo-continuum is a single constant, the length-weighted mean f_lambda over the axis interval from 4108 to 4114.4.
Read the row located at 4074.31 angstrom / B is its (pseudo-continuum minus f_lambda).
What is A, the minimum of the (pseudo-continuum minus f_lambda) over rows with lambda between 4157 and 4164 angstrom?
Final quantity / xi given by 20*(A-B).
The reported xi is -65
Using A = -4.4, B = -1.1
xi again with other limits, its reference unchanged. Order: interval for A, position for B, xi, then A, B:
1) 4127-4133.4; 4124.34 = 51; -1.0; -3.6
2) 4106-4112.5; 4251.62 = -112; -1.2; 4.4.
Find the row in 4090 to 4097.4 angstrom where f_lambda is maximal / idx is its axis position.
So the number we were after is 4094.06 angstrom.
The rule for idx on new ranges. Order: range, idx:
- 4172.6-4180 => 4179.79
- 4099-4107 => 4102.55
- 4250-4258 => 4257.50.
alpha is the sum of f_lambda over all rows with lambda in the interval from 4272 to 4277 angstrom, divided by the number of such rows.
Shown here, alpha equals 9.7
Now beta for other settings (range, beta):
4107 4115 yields 72.9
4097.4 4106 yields 62.6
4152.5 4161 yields 69.7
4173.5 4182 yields 70.9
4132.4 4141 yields 68.0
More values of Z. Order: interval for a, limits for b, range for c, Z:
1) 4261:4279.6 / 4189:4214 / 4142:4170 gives 1.06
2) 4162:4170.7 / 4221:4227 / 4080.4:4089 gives 0.47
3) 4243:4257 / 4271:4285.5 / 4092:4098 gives 0.95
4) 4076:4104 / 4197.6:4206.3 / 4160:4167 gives 0.77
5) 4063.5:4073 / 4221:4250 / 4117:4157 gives 0.97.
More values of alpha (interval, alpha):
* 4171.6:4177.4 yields 13.1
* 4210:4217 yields 15.3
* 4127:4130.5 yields 15.4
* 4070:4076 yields 11.4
